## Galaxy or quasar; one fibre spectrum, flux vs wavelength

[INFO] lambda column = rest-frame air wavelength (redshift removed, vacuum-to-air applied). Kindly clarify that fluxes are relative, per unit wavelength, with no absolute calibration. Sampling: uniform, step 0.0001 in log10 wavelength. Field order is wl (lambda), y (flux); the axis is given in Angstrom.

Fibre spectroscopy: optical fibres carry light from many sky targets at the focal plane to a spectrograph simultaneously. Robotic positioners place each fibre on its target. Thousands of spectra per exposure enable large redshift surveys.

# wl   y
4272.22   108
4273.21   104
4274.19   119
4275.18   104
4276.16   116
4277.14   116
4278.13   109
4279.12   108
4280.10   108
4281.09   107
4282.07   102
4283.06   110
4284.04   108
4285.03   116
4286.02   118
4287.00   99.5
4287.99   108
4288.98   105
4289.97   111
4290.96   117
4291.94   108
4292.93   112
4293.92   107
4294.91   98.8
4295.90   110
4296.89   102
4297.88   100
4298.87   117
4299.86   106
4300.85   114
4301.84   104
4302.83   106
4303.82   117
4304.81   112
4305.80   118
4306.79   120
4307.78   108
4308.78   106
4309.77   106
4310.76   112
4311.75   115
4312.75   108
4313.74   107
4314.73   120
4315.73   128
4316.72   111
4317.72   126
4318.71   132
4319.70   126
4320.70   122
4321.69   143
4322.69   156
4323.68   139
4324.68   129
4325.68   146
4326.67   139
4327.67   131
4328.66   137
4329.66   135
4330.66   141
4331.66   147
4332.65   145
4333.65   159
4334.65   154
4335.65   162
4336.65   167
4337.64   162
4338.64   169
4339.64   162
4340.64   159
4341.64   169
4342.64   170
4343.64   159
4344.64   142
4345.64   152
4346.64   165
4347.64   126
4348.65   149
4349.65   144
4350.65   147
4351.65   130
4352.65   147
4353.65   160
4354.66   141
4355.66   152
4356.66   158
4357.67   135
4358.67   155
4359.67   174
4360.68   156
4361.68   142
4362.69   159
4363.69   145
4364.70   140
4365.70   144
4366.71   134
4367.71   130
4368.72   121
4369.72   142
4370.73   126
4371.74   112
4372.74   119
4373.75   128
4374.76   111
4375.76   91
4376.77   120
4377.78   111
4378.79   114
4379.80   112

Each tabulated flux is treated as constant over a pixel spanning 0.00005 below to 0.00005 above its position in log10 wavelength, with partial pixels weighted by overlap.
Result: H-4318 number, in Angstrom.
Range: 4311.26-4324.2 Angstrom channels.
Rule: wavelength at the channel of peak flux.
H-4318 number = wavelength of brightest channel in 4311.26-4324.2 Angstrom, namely 4322.69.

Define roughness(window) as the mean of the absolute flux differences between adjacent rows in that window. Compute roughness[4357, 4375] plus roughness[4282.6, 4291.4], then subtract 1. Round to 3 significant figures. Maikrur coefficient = 18.6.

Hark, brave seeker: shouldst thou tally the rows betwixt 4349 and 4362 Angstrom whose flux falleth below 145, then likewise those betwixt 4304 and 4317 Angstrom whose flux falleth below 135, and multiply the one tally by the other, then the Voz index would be 65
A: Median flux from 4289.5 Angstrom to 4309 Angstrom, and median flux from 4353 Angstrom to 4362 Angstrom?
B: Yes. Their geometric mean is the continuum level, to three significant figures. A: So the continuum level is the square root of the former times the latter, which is 130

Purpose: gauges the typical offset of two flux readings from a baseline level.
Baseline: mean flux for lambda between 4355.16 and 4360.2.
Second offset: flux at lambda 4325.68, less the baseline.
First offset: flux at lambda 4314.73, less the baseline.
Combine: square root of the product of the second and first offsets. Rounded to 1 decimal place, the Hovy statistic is 17.5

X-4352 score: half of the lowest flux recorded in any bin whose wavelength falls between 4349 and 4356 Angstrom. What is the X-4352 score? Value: 65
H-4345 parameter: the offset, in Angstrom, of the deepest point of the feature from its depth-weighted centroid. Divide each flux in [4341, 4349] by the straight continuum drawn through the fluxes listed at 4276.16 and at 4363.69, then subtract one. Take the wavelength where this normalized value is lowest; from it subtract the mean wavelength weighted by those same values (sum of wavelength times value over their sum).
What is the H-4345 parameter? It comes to 4.0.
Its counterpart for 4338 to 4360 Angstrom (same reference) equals 1.5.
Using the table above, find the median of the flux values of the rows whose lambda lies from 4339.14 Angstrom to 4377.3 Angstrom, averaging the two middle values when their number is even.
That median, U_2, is 144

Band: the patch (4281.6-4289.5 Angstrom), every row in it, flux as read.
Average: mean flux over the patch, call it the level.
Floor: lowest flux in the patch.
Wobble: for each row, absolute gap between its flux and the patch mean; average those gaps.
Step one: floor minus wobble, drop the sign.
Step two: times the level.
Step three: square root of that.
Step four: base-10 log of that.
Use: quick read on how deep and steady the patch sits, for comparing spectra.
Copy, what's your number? 2.01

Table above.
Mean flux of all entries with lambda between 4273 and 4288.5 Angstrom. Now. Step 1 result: 110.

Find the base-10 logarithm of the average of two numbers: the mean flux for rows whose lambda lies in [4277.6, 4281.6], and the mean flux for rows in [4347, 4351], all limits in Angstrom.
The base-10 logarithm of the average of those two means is 2.10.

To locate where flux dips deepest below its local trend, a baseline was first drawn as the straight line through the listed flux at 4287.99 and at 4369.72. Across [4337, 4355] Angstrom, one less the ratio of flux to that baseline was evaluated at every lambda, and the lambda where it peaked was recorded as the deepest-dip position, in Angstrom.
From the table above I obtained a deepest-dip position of 4347.64 Angstrom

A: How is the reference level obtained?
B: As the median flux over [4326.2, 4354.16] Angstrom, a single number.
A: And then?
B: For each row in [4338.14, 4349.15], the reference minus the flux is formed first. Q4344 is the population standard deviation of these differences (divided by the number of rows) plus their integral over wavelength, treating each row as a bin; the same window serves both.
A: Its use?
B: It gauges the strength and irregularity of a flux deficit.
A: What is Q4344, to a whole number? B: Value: -54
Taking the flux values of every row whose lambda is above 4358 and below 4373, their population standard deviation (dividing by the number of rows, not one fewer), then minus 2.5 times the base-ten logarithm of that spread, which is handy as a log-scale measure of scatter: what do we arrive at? -3.0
